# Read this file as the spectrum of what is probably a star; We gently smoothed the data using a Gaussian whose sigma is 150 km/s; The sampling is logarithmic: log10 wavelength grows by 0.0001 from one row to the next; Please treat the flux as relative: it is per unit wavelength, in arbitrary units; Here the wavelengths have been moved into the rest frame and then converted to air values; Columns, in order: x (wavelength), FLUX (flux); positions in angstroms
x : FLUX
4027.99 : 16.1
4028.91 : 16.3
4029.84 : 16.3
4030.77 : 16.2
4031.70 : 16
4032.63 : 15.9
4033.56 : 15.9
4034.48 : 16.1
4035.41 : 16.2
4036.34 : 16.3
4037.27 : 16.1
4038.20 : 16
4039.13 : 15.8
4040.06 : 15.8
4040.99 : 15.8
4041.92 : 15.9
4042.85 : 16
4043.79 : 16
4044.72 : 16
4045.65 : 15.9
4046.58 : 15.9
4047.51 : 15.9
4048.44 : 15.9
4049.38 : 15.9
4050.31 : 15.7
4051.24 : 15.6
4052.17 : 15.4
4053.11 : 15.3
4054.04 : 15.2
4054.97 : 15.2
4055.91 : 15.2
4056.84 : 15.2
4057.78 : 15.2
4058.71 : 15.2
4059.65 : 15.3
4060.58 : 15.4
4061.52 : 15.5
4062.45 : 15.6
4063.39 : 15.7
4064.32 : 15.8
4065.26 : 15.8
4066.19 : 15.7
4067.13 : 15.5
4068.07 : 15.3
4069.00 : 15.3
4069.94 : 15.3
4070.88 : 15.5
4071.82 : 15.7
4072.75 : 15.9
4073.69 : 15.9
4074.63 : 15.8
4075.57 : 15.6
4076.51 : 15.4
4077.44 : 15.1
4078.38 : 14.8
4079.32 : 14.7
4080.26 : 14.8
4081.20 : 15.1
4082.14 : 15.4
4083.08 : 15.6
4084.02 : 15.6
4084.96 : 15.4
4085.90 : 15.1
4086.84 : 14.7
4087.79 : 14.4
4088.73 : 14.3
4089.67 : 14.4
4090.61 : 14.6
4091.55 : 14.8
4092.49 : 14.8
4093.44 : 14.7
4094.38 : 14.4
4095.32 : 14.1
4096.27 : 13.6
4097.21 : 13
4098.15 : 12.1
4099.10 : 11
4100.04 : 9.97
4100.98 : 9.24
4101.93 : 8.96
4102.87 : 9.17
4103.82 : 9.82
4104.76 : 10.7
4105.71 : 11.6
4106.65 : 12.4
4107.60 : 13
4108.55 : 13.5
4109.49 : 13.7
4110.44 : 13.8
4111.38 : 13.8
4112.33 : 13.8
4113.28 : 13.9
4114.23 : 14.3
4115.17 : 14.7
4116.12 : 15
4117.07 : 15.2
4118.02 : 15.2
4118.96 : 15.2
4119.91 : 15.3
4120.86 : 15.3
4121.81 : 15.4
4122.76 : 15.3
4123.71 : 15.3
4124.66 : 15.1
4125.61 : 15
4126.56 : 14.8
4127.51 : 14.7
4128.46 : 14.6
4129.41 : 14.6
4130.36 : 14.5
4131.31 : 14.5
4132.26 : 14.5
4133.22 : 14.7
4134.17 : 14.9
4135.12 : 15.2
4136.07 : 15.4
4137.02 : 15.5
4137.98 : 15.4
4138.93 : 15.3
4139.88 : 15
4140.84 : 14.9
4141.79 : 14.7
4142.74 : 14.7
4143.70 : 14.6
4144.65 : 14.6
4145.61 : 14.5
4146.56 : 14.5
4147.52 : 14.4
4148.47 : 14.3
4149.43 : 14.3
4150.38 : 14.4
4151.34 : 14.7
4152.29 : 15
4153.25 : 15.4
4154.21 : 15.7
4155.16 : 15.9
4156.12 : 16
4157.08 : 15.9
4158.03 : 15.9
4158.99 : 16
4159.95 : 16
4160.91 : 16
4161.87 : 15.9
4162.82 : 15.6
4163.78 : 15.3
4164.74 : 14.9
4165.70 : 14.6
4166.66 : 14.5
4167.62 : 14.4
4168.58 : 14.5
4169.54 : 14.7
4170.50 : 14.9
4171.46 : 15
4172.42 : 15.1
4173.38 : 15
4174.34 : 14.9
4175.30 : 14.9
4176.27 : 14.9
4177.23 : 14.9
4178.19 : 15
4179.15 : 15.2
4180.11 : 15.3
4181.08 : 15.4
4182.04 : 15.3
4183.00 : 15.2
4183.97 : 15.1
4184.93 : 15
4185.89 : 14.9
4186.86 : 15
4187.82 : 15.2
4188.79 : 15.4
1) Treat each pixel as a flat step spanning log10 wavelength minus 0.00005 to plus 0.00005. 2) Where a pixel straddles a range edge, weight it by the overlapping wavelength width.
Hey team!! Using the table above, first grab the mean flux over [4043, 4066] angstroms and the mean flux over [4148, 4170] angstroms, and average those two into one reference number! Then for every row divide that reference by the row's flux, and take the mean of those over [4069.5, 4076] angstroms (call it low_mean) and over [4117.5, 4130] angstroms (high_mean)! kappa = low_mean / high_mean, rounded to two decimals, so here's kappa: 0.96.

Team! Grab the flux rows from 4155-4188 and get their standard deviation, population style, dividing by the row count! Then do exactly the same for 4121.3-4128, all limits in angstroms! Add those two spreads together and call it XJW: 0.72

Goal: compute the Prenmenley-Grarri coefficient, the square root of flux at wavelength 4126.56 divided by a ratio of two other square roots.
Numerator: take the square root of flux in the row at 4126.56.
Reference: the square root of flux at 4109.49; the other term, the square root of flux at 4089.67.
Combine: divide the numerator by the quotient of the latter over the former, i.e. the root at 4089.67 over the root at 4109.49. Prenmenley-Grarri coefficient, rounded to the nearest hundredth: 3.75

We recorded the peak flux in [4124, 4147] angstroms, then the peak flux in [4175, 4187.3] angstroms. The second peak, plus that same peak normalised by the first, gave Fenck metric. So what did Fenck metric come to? 16.4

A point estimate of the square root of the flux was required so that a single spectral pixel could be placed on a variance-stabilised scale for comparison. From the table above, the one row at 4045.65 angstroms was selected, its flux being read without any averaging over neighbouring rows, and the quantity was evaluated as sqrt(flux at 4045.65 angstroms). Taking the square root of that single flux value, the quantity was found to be 3.99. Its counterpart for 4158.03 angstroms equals 3.99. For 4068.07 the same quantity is 3.91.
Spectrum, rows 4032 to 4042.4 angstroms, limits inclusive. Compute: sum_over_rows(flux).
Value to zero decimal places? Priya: 176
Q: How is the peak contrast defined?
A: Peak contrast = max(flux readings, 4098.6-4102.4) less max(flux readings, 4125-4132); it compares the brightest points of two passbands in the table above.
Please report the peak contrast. -4.0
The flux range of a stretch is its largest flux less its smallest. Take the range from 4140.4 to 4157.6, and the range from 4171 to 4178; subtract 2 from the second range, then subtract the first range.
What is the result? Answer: -3.5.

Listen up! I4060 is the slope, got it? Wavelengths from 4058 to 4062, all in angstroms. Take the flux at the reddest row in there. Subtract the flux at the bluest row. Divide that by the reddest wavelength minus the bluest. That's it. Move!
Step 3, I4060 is 0.11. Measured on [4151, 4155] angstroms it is 0.35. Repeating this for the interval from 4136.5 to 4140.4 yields -0.17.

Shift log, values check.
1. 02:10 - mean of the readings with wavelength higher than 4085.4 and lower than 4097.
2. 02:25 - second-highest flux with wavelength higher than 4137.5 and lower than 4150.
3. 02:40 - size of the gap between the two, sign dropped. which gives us 0.8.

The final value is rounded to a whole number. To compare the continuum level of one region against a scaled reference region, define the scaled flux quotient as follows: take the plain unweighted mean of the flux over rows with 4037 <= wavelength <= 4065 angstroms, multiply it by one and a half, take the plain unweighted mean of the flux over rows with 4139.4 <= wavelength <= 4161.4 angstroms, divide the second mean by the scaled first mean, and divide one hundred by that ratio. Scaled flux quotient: 155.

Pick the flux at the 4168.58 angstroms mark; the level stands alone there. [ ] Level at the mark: 14.5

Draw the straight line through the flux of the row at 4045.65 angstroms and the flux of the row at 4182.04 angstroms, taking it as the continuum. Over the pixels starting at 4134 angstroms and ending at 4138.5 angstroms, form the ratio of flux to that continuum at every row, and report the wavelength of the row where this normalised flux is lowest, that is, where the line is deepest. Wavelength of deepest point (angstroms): 4134.17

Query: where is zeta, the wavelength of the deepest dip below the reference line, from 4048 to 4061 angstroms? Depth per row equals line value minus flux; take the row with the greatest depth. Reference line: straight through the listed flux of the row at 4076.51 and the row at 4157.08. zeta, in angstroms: 4058.71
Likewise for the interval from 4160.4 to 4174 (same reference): 4167.62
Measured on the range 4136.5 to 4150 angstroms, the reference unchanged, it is 4149.43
